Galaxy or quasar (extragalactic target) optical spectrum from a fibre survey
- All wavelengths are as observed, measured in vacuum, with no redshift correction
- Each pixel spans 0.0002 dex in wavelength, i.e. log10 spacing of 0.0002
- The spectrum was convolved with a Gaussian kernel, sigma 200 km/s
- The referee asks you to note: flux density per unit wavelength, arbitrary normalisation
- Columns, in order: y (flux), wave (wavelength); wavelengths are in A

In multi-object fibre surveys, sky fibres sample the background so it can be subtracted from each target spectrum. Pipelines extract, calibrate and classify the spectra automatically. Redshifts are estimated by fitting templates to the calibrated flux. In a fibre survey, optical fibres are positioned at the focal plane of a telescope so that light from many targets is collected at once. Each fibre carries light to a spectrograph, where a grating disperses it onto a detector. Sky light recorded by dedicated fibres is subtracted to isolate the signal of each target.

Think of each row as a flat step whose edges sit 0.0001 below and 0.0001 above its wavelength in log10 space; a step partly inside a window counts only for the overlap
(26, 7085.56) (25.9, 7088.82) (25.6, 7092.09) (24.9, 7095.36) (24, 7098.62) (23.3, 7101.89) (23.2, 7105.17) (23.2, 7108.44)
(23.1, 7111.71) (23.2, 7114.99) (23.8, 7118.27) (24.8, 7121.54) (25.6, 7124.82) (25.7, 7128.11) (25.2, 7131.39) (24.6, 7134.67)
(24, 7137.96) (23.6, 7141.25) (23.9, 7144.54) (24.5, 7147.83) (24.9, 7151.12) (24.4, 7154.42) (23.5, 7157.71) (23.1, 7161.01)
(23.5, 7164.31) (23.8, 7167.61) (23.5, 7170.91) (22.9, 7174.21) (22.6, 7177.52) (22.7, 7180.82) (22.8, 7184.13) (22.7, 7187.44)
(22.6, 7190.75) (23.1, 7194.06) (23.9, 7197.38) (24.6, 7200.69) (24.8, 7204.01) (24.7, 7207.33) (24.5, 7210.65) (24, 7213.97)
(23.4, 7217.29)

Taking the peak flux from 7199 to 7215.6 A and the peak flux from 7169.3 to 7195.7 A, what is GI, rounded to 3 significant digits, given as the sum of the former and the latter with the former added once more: 73.1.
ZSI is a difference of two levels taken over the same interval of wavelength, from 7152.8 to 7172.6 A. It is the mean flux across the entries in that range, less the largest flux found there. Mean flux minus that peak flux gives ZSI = -0.8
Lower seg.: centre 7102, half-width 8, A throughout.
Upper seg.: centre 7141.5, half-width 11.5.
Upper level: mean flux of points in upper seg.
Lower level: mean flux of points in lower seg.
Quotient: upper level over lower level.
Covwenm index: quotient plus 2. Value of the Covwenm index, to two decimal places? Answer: 3.03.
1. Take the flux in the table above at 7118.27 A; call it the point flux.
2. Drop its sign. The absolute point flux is 23.8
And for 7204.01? 24.8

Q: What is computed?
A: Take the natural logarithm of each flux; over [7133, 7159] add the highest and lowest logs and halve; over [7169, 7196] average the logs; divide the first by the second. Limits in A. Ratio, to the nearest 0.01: 1.02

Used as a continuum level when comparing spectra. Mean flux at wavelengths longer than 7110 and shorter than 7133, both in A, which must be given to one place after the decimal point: 24.5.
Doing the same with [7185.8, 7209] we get 23.8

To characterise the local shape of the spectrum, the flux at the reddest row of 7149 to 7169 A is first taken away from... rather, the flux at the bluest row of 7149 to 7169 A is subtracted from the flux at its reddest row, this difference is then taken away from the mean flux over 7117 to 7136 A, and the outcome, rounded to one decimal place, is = 26.1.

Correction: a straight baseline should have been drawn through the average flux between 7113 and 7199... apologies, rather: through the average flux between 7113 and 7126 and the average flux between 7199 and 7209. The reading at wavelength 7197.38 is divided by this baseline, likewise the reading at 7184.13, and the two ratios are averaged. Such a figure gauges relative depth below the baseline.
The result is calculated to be 0.95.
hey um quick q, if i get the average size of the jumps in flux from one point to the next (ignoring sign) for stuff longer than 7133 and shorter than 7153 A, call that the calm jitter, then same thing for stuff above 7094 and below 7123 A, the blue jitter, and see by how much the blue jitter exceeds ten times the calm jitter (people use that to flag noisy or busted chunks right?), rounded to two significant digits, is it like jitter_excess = -4.2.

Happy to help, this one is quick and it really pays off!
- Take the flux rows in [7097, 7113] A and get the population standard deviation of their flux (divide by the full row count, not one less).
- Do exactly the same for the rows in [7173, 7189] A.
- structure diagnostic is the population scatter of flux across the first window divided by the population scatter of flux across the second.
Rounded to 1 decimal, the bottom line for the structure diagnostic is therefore 3.2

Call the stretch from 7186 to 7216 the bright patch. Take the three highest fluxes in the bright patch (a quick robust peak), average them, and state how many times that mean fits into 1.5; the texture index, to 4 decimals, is 0.0607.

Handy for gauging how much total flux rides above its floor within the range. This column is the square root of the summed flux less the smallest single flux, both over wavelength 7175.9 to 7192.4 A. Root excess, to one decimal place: 9.5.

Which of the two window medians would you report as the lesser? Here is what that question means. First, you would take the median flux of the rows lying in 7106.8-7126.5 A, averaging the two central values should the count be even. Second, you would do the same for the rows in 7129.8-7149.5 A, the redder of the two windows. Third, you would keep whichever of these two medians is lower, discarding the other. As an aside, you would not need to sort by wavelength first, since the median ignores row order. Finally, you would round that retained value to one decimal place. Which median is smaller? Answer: 23.5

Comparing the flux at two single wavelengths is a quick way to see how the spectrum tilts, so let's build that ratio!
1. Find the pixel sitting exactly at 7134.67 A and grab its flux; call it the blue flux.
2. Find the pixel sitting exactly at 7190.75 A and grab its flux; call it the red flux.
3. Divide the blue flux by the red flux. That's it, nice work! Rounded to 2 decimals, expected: 1.09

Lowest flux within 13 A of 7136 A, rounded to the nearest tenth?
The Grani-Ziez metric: 23.6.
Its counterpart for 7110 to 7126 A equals 23.1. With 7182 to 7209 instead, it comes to 22.6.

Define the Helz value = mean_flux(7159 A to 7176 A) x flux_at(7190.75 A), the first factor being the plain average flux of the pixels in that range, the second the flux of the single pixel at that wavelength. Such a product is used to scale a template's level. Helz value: 528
